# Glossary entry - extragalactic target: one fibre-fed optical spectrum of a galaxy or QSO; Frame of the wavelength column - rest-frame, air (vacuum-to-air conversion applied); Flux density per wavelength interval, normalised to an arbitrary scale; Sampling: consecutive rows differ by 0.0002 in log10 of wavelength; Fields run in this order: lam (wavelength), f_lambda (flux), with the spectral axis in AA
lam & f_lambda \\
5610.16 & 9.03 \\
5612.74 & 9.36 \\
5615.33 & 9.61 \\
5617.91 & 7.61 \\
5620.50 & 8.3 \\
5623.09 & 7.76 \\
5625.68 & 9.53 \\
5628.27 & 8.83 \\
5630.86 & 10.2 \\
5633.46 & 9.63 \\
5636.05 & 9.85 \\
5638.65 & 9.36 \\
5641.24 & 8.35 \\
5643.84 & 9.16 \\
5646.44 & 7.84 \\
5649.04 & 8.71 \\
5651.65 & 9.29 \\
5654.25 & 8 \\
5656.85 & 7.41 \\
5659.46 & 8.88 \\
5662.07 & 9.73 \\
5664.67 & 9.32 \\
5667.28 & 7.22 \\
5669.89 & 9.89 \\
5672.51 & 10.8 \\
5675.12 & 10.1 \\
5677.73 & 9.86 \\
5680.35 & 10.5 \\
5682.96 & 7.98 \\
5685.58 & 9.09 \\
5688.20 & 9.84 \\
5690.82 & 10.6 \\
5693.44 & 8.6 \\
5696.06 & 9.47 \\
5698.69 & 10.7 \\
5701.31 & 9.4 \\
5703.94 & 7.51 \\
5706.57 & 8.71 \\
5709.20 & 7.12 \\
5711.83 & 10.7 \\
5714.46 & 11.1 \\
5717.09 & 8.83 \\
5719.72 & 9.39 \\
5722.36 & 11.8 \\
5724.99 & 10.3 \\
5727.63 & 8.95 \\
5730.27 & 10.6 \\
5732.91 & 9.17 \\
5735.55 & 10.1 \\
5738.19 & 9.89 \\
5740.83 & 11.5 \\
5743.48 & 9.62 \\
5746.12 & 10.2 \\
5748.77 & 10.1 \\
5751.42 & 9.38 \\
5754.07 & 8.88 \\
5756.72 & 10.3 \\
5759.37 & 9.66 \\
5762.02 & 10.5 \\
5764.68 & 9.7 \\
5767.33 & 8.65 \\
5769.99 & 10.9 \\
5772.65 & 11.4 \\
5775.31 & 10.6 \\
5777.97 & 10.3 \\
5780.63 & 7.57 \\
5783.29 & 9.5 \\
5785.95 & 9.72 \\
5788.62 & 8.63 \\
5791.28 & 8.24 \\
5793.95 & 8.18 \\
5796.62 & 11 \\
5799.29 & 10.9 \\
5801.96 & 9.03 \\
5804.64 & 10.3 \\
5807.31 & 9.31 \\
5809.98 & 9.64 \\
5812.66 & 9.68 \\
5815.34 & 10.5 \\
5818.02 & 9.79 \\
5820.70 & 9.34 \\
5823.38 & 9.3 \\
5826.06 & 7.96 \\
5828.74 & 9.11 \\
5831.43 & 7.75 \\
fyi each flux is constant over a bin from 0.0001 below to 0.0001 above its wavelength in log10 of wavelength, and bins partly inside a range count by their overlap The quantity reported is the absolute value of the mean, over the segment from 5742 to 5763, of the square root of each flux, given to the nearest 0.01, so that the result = 3.13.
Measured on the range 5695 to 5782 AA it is 3.12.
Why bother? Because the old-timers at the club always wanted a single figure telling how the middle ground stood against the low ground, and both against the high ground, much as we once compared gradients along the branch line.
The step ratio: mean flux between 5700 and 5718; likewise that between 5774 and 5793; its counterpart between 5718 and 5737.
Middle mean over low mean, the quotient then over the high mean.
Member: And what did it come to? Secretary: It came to 0.120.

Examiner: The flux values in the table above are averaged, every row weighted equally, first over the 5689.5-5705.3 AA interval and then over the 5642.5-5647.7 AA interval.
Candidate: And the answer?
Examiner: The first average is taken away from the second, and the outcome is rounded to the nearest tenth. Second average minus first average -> -0.9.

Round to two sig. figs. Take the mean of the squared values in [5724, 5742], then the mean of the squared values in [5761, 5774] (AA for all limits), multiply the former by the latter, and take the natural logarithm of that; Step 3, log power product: 9.3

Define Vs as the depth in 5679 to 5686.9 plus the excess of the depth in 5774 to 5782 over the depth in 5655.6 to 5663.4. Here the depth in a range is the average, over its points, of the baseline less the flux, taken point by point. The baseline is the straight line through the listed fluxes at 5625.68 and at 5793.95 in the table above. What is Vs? -1.9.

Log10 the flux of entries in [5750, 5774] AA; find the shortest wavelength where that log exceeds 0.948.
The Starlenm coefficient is 5751.42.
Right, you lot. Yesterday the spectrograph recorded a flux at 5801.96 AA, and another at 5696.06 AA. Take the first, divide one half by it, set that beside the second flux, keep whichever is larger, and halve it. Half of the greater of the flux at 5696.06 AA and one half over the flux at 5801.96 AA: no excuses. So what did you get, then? 4.7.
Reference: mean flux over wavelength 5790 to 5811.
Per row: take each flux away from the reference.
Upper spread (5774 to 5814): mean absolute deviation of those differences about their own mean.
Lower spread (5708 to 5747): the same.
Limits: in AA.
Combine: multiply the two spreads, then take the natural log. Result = -0.32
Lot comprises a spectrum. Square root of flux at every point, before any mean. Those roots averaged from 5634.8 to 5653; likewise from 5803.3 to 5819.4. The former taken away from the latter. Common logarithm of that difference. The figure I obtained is -0.81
